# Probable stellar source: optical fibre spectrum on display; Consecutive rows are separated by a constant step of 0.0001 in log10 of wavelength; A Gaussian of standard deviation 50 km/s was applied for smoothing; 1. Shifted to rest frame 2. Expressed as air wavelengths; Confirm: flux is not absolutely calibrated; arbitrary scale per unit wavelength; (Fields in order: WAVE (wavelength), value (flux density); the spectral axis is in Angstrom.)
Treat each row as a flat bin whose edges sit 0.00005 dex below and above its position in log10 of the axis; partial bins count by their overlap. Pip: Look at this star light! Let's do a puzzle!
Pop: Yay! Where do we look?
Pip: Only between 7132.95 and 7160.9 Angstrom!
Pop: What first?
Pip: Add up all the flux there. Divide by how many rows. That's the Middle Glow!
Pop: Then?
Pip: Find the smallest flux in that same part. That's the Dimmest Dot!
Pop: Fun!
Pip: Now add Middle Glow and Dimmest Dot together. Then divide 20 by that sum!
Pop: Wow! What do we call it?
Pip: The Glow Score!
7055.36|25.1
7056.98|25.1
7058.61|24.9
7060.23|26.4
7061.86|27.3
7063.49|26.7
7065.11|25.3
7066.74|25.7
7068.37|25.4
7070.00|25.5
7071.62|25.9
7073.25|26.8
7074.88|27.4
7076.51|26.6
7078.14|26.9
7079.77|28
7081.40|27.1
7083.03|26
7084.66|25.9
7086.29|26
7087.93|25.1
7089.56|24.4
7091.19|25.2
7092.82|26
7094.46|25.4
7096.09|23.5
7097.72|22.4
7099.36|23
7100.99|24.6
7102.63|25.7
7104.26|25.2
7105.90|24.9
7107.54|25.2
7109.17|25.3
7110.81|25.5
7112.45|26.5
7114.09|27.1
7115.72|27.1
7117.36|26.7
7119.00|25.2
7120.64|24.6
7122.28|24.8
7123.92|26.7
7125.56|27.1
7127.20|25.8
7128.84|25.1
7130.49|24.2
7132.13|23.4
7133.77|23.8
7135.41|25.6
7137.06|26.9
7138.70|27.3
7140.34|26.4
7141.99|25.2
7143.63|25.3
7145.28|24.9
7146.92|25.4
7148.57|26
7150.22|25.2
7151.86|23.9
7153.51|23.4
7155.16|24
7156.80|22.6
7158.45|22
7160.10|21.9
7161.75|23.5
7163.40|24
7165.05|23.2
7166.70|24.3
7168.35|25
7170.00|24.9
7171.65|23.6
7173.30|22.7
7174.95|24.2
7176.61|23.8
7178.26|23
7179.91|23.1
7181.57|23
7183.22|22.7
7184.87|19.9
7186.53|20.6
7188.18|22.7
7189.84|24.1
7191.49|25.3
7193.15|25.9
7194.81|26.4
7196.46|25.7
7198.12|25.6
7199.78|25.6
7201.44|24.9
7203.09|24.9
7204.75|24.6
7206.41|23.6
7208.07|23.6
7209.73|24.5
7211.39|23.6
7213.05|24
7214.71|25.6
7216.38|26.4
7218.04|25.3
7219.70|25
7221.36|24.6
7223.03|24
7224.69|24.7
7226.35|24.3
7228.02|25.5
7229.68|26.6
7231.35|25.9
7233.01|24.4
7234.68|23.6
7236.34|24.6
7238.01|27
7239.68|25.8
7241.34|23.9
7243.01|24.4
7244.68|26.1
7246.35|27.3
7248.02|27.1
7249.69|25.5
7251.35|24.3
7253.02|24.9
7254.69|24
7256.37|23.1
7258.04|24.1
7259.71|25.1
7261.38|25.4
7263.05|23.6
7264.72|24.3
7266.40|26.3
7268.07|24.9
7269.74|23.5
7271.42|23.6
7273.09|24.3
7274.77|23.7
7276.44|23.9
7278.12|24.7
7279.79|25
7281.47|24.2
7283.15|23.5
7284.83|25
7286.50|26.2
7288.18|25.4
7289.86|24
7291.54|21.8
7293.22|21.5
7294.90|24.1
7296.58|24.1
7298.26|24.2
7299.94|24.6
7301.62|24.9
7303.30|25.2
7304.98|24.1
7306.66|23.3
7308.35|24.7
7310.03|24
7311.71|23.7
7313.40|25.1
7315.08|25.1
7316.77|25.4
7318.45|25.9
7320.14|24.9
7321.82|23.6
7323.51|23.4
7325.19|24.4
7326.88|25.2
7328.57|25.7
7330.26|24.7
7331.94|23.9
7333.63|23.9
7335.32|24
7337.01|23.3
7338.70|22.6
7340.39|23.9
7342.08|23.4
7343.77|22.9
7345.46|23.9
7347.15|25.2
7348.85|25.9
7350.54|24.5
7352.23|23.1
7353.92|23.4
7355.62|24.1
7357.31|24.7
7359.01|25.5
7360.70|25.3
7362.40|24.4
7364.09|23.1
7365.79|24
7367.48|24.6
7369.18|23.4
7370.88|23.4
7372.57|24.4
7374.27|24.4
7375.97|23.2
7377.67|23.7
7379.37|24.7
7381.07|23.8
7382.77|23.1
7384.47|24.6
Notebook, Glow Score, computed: 0.429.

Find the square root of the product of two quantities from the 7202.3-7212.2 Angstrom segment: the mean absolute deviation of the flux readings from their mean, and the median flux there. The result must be 3.6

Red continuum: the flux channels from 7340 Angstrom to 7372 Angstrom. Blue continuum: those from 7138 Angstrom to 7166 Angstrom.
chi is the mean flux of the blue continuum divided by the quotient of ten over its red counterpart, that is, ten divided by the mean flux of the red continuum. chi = 58.8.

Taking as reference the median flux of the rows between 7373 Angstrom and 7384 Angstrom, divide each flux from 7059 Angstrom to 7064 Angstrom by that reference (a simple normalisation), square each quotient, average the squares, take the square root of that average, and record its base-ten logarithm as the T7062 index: 0.053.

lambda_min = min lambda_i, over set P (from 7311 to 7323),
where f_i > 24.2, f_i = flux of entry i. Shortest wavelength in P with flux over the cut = 7313.40 Angstrom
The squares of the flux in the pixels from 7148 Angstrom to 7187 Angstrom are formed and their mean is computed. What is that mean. 547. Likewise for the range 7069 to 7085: 709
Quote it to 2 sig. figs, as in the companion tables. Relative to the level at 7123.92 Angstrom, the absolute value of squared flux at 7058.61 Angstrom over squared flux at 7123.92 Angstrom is 0.87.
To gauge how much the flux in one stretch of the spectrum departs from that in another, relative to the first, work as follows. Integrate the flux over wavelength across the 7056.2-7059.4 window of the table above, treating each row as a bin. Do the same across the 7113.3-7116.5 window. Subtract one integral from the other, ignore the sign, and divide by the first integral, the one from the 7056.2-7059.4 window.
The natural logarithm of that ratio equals -2.4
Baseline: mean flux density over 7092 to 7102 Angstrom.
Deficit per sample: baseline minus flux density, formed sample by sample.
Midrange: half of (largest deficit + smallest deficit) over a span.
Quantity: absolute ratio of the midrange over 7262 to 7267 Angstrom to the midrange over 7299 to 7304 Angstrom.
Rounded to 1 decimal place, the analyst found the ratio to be 1.1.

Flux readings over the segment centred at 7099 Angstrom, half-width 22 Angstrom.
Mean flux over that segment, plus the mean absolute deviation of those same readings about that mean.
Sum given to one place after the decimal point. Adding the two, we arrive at 26.5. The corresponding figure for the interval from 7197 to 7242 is 25.7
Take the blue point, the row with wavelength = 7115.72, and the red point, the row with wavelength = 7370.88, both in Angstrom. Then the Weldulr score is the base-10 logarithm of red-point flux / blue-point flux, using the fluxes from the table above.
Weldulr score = -0.064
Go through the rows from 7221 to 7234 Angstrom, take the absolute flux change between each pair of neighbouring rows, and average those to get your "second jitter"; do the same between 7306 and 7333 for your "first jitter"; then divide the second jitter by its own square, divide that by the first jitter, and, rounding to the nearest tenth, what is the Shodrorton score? 1.5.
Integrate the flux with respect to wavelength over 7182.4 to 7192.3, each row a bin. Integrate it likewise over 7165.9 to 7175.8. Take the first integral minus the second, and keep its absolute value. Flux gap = 15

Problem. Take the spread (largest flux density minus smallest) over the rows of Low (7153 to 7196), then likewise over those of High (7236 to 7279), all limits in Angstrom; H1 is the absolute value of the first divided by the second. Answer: 1.5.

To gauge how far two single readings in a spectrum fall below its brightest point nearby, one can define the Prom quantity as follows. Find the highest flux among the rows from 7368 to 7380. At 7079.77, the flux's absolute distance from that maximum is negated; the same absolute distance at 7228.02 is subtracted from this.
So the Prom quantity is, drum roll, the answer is -4.1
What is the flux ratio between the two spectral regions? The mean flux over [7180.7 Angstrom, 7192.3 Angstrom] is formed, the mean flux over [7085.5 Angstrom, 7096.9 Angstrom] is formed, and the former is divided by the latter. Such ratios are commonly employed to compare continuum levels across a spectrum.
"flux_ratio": 0.90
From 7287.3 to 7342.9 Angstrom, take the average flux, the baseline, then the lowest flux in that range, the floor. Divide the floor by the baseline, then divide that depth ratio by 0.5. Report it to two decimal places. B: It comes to 1.78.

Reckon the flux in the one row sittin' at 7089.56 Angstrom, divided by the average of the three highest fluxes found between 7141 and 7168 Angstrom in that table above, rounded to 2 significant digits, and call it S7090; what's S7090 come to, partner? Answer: 0.95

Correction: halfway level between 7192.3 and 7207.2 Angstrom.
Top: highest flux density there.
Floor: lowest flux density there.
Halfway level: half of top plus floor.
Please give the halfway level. 25.0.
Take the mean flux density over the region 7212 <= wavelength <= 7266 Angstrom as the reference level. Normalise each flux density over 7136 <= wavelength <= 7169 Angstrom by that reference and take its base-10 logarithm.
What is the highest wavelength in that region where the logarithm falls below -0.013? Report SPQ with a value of 7165.05 Angstrom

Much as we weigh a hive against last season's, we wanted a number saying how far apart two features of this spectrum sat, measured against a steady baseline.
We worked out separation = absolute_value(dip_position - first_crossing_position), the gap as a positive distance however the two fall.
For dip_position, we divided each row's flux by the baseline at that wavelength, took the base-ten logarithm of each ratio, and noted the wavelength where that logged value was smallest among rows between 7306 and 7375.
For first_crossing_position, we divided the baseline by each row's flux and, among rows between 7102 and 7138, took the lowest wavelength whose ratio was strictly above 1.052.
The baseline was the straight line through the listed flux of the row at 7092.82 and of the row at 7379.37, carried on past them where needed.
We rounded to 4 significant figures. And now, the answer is 208.2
